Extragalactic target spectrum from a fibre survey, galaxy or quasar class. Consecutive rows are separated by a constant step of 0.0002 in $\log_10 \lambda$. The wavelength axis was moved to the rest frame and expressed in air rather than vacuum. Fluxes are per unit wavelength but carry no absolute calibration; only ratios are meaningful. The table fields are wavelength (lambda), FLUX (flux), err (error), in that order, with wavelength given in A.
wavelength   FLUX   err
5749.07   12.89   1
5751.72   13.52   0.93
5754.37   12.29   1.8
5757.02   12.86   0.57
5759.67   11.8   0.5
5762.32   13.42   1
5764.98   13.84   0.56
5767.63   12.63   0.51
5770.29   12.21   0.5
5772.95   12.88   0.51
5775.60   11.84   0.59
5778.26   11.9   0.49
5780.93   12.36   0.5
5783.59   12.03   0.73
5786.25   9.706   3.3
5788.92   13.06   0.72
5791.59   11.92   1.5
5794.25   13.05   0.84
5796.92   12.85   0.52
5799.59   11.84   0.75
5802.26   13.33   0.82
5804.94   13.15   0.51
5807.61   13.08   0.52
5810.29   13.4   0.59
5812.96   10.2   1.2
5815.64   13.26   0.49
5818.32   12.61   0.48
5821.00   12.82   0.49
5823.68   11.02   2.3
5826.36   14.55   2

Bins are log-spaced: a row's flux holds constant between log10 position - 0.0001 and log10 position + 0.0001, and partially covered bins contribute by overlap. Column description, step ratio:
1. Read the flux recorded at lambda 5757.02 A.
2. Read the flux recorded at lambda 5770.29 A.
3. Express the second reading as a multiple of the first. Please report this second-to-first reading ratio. 0.95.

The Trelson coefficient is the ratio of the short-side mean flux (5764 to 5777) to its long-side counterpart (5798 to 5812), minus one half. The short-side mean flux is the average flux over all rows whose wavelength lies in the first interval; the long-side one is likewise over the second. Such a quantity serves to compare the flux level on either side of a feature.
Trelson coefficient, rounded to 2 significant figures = 0.48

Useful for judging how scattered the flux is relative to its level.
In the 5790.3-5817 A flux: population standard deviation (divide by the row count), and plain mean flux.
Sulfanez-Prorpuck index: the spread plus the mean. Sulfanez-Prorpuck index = 13.6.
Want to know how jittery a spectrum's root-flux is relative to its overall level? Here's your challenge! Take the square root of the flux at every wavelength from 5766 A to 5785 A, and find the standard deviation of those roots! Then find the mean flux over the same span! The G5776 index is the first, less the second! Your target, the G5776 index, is -12.2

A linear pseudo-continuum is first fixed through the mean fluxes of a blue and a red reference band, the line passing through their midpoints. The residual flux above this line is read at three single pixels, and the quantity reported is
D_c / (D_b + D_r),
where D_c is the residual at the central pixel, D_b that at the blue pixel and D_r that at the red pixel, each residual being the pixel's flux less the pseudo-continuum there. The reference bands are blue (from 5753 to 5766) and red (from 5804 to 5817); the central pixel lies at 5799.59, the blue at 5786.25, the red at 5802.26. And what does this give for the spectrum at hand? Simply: 0.35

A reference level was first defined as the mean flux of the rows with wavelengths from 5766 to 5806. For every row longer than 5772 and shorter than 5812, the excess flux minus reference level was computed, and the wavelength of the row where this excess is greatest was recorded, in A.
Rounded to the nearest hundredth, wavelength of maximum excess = 5810.29 A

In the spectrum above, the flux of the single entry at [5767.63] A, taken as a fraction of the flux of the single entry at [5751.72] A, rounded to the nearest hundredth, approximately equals 0.93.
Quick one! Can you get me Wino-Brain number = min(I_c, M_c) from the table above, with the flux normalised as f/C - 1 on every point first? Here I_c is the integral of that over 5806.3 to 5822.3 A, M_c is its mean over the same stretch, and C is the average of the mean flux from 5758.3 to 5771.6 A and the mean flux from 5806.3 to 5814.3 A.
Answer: 0.00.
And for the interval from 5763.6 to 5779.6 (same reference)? 0.00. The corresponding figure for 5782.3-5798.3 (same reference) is -0.51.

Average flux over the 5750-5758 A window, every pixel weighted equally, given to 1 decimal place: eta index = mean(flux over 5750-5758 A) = 12.9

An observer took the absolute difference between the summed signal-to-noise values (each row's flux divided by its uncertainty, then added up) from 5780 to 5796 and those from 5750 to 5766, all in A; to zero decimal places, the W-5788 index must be 20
